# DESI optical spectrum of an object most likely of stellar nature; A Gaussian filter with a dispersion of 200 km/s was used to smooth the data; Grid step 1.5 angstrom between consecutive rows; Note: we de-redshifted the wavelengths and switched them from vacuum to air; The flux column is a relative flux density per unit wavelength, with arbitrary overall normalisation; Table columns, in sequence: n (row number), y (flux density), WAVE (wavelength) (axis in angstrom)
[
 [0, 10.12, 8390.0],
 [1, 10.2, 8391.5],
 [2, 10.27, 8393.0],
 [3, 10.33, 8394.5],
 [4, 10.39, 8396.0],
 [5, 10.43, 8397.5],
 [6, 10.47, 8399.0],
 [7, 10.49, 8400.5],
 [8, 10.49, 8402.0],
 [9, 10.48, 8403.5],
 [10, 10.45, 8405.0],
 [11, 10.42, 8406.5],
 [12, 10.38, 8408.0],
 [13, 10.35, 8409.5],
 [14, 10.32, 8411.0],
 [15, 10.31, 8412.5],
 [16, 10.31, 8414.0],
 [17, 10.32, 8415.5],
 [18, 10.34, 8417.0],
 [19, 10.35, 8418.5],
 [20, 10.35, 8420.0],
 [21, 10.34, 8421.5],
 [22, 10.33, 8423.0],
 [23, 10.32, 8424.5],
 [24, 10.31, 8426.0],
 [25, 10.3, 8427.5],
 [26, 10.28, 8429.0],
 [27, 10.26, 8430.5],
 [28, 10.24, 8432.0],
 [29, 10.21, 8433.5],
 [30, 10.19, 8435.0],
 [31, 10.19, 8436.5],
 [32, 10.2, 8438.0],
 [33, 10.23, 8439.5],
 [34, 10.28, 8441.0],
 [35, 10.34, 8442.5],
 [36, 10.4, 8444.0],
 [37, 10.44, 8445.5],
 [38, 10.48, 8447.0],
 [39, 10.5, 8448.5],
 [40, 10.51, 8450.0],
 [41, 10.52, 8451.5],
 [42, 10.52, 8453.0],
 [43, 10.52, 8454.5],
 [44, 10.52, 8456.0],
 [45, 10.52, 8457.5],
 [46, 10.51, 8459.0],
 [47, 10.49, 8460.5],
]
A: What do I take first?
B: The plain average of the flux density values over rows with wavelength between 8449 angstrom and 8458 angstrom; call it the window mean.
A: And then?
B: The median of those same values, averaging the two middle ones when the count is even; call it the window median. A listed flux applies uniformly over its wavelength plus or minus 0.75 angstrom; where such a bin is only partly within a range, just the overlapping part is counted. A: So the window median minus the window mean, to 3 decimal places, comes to 0.002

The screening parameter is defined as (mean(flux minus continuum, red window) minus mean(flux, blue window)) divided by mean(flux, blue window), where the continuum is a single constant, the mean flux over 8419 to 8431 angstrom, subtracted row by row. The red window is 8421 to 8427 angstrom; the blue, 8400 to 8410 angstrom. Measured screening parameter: -1.00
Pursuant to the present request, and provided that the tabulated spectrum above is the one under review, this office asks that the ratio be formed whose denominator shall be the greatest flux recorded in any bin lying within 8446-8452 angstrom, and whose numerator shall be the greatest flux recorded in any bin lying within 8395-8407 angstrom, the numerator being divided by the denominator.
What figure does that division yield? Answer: 1.00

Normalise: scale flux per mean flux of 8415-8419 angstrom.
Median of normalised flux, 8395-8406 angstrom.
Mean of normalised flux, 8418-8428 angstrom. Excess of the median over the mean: 0.014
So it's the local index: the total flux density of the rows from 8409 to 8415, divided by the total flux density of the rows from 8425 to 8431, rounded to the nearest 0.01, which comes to 1.00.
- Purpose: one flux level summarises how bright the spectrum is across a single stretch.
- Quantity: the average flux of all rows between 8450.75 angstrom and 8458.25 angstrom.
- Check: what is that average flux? 10.52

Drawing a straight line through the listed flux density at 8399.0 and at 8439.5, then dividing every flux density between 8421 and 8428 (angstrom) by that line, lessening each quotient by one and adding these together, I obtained 0.001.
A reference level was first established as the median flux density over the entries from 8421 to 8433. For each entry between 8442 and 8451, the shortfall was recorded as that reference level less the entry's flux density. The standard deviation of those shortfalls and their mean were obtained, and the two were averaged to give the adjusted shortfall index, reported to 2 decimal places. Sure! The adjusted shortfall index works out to -0.04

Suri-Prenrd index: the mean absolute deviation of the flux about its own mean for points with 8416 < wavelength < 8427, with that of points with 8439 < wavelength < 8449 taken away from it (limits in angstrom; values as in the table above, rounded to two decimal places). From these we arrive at -0.07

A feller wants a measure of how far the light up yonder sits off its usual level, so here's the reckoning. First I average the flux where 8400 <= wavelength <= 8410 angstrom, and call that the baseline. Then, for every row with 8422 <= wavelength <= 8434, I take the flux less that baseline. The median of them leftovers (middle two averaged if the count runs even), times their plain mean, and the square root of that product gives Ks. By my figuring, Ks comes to 0.15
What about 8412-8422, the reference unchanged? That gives 0.10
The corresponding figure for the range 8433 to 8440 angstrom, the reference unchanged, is 0.24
